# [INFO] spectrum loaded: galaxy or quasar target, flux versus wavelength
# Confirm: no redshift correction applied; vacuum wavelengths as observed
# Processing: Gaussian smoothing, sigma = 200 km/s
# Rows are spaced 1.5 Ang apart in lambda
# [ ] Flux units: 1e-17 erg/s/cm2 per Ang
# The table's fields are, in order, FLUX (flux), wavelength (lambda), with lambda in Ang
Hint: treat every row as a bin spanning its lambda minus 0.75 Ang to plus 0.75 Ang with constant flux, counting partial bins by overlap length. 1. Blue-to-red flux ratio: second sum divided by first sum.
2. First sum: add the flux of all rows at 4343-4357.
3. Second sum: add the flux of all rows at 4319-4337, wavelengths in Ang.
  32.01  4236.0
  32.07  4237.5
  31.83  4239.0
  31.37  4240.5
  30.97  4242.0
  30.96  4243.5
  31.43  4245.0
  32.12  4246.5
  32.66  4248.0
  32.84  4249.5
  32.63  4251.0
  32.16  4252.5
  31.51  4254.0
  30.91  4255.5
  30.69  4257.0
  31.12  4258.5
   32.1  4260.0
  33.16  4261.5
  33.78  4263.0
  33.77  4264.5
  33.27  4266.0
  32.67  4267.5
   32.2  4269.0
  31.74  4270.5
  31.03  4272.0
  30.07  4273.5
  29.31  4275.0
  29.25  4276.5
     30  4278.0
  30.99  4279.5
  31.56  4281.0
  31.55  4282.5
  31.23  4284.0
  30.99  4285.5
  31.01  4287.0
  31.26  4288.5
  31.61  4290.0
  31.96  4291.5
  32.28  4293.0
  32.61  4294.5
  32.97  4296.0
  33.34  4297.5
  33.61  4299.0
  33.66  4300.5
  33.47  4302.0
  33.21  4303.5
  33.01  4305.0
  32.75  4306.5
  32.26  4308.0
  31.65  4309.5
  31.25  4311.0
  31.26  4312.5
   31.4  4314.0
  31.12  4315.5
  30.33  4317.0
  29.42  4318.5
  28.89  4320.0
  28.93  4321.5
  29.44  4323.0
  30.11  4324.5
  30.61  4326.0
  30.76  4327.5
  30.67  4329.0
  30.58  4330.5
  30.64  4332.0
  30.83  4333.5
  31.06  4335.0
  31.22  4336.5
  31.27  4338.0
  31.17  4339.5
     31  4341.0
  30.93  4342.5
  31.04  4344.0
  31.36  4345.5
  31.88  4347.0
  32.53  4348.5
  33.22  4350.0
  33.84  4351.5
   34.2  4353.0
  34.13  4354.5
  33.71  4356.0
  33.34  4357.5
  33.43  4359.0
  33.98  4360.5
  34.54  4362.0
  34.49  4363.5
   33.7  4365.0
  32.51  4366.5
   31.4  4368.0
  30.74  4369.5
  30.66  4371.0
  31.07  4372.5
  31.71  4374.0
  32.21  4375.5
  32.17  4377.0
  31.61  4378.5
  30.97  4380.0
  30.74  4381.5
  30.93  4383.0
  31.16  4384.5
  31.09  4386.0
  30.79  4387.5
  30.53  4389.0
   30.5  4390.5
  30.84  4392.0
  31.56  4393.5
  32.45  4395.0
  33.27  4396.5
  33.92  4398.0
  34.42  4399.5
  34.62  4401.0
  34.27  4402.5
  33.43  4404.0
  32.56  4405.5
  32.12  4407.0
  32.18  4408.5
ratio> 1.23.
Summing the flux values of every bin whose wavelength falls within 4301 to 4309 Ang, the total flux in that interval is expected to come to 165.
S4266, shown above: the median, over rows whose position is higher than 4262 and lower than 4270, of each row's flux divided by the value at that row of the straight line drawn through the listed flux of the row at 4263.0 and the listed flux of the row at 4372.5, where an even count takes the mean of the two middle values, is 0.99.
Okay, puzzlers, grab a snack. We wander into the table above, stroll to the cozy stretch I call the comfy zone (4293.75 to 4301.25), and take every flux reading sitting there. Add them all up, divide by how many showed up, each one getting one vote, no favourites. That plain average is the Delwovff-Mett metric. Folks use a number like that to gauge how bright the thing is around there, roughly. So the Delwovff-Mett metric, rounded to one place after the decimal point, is 33.2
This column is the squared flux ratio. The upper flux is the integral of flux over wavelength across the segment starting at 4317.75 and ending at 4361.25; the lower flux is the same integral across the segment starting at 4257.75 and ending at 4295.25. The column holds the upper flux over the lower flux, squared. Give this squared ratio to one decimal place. 1.3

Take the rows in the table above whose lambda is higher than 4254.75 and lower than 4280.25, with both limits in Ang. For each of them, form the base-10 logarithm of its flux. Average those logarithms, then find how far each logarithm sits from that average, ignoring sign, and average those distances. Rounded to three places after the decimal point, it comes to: 0.017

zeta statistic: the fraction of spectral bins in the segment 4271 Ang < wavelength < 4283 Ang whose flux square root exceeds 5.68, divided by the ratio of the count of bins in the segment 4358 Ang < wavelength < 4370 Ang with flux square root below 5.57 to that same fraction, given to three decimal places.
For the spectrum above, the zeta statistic 0.000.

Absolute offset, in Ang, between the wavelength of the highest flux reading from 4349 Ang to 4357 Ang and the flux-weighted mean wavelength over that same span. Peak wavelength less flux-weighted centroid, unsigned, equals 0.0 Ang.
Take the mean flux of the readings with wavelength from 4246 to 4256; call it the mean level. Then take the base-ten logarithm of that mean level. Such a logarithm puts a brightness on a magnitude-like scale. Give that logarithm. 1.51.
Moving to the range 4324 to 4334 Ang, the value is 1.49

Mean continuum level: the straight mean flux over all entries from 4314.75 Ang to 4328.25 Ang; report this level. 30.0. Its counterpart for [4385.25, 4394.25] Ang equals 30.9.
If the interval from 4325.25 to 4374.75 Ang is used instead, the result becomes 32.1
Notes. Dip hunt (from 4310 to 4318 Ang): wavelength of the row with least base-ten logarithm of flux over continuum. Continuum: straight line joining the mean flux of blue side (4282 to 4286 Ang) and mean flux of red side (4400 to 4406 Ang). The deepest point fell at 4317.0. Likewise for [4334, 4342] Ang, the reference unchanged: 4341.0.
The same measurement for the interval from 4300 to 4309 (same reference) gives 4308.0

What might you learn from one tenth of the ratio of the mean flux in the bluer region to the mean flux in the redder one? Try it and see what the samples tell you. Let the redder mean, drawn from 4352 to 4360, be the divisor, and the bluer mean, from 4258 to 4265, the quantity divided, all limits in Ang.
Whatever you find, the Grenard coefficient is 0.097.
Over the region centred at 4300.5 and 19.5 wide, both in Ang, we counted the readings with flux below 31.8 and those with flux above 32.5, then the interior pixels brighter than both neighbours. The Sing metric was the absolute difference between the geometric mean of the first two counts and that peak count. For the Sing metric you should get 2.0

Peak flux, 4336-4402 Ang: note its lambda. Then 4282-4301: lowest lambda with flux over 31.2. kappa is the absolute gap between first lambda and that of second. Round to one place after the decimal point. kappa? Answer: 118.5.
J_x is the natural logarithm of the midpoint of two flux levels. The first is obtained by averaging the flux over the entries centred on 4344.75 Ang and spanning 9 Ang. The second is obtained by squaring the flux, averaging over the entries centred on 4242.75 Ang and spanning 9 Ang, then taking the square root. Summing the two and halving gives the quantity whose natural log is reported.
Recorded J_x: 3.45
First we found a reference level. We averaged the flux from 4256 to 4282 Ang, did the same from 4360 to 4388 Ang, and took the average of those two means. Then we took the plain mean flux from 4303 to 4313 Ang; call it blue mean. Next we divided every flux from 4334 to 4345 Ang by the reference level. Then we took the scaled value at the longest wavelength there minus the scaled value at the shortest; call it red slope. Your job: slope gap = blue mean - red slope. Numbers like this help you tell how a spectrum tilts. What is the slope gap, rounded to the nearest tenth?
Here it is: 32.2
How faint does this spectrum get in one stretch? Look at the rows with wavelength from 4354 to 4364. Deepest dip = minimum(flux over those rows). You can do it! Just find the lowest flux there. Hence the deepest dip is 33.34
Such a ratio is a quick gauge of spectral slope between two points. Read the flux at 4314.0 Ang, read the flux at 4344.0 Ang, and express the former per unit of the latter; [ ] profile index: 1.01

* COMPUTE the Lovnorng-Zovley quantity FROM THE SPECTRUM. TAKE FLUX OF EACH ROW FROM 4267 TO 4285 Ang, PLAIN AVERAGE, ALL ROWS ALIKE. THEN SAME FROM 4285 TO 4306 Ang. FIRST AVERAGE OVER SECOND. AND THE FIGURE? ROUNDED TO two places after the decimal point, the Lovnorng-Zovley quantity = 0.95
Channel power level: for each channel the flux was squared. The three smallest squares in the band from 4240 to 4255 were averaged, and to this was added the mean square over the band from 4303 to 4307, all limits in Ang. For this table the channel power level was 2056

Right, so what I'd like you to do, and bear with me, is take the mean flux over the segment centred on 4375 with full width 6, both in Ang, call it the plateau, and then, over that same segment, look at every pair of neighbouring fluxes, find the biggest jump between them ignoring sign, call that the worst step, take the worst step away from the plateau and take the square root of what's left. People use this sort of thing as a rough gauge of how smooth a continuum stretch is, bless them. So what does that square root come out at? 5.58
